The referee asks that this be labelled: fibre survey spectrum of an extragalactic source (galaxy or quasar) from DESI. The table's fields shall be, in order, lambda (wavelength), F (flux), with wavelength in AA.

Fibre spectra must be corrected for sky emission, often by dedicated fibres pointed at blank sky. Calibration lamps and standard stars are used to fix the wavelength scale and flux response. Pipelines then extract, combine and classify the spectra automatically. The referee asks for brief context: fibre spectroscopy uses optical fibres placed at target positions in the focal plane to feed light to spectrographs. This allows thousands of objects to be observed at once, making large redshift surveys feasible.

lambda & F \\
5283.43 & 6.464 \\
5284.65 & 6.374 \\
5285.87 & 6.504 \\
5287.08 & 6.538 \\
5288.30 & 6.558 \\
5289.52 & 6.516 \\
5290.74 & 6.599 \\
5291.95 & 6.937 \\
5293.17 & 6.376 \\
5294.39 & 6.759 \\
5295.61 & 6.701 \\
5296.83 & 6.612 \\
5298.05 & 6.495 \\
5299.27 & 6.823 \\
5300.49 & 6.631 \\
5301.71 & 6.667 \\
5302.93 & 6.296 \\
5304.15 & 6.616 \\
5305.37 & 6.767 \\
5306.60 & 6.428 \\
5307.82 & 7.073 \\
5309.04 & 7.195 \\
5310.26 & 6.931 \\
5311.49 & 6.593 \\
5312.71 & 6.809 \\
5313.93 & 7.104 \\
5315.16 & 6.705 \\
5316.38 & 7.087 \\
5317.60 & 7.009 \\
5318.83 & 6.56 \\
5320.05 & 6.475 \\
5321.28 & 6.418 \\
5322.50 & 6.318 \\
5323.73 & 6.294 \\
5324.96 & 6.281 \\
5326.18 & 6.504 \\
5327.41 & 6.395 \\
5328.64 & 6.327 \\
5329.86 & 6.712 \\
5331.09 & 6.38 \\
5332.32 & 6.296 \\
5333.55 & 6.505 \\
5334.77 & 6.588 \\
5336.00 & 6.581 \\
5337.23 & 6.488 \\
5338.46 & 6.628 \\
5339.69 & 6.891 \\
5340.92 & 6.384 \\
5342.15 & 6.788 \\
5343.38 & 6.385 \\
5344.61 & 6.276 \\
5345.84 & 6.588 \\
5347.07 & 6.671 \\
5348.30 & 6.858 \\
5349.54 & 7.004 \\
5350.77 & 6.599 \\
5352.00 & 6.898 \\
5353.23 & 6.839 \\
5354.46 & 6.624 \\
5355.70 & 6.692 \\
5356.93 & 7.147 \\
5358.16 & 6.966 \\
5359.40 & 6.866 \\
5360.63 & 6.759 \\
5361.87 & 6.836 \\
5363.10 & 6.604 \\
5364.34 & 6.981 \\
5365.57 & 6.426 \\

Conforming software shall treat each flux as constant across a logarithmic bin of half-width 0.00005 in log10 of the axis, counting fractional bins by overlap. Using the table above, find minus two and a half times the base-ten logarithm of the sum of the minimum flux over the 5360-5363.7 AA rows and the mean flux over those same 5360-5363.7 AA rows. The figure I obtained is -2.81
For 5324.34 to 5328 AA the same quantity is -2.76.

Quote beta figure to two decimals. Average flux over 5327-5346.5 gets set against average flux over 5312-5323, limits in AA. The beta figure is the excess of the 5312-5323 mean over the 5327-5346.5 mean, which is 0.21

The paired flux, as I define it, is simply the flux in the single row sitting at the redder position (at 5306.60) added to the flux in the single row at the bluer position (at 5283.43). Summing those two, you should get 12.9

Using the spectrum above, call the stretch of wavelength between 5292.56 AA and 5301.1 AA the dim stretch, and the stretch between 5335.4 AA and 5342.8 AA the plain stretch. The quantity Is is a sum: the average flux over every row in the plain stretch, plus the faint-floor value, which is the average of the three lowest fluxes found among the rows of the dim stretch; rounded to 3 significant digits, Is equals 13.1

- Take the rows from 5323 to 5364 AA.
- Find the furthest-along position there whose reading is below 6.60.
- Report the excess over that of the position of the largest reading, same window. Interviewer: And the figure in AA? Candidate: 6.2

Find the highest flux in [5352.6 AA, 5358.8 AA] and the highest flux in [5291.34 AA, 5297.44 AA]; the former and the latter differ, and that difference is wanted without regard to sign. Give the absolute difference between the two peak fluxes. 0.21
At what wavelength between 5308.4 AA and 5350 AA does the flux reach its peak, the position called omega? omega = 5309.04 AA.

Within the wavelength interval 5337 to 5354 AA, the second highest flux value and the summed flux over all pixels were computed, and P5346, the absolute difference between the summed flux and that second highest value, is 86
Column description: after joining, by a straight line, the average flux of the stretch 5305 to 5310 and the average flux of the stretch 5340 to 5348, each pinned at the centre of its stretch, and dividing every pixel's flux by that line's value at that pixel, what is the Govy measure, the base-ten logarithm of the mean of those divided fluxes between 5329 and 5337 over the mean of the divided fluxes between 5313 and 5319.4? -0.015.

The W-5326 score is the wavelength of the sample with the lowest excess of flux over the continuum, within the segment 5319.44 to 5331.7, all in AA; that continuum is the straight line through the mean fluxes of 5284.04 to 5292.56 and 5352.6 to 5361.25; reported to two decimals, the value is 5324.96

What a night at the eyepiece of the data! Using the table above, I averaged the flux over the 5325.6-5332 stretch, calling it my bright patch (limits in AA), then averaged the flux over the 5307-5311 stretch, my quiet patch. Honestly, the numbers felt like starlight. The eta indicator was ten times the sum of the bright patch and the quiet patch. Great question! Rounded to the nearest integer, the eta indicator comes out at 135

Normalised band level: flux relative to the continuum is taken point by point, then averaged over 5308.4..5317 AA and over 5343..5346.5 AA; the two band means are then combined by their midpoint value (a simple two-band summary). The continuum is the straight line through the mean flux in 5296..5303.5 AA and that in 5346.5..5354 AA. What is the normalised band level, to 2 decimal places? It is 0.99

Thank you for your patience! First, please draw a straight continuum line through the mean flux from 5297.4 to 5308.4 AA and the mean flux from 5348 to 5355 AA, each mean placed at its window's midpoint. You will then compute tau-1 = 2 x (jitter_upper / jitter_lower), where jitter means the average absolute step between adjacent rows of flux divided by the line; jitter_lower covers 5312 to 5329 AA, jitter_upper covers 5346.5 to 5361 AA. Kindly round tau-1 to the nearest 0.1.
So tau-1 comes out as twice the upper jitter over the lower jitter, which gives 2.2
